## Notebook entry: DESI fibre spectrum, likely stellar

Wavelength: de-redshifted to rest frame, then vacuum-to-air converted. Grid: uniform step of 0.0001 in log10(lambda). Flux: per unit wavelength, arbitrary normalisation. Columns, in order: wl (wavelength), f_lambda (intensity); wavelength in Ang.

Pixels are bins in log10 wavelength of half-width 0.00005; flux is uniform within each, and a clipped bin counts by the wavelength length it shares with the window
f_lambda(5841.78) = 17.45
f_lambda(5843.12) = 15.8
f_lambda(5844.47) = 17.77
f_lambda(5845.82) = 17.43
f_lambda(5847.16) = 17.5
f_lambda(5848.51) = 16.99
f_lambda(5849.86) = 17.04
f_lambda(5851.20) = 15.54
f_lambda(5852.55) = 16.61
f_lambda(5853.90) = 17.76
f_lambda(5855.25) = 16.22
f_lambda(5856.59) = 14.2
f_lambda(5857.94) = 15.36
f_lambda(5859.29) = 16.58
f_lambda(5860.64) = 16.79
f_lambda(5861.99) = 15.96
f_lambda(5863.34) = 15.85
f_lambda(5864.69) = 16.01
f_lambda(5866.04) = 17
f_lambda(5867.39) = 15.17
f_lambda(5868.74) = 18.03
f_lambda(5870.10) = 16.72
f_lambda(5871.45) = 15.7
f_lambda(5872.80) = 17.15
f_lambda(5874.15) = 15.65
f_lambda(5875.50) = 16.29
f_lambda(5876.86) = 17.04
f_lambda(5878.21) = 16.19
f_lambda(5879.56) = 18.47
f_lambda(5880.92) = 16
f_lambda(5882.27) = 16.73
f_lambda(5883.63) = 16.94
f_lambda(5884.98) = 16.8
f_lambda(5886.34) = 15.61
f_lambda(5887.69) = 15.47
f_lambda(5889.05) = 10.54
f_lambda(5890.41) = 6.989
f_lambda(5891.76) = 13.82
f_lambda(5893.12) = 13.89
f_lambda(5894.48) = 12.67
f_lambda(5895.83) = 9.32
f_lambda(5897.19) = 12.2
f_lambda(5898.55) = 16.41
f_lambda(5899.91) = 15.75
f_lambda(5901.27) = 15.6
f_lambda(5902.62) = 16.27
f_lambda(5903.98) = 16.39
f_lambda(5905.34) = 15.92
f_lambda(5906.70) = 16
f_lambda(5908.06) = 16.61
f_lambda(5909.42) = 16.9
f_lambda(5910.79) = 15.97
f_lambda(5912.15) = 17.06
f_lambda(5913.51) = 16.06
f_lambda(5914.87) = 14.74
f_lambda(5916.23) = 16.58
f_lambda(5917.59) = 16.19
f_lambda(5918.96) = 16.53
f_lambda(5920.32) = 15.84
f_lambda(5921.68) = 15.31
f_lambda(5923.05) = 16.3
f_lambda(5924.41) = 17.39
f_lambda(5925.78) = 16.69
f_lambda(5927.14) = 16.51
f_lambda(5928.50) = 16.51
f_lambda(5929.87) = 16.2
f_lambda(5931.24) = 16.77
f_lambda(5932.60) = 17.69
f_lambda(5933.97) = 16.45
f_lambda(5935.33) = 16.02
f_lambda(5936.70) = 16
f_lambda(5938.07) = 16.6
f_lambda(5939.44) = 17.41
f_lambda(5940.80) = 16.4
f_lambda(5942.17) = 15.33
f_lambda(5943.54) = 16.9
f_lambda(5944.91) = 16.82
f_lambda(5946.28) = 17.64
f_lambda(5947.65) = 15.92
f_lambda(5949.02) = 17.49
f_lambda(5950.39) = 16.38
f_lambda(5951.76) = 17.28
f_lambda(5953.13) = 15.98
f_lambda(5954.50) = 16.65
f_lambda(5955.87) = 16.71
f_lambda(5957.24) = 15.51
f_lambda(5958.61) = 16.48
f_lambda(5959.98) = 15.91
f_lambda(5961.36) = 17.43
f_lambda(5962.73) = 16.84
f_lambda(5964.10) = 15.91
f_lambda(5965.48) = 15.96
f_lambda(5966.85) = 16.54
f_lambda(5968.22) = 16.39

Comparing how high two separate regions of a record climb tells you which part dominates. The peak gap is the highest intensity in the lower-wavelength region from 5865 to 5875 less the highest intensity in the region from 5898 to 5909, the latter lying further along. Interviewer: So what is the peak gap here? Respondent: 1.4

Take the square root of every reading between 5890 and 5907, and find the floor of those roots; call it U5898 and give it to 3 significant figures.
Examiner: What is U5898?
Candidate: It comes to 2.64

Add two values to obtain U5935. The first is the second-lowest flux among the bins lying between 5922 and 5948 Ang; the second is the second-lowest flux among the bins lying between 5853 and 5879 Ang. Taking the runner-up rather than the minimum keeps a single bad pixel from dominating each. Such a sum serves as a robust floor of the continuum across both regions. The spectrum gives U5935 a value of 31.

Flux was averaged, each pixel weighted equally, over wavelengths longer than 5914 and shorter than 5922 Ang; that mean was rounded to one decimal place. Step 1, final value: 15.9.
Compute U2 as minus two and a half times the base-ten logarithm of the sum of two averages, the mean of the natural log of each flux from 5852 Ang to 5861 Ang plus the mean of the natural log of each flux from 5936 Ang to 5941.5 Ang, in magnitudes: -1.87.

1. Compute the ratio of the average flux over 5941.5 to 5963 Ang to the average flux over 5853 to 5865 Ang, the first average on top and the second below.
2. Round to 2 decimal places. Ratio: 1.03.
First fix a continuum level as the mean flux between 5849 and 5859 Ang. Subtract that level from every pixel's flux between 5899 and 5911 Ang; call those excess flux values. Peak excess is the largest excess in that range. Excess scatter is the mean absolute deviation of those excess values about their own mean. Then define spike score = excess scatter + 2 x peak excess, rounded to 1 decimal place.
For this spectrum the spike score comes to 1.9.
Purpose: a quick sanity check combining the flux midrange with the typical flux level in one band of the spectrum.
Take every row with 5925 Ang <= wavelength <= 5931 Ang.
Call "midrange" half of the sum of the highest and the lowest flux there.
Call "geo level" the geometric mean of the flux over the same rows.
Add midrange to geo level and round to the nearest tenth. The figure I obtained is 32.9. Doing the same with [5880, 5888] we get 32.5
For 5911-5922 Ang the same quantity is 31.9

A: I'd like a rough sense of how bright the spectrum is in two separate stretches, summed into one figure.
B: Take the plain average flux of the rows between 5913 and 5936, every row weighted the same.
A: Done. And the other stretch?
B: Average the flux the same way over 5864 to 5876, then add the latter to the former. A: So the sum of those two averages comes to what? 32.8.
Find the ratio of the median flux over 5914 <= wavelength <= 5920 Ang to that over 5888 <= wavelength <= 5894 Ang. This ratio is 1.34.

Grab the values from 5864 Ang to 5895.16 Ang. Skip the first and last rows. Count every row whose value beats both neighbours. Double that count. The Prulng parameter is 14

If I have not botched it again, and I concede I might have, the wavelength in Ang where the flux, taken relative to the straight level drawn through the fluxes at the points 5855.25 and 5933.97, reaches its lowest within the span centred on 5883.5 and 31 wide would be 5890.41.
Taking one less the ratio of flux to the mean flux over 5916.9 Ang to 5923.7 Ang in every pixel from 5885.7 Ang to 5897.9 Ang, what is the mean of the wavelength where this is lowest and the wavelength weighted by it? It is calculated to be 5889.5 Ang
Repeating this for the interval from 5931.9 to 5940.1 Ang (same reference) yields 5934.2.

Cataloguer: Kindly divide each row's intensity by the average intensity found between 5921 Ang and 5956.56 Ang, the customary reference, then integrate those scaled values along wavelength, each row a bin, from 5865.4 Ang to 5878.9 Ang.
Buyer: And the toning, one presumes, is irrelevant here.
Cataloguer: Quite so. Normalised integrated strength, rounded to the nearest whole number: 13 Ang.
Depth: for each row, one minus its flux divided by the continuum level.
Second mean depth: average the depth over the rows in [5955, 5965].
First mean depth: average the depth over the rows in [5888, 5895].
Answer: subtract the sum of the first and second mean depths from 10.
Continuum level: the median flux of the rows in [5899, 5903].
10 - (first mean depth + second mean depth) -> 9.8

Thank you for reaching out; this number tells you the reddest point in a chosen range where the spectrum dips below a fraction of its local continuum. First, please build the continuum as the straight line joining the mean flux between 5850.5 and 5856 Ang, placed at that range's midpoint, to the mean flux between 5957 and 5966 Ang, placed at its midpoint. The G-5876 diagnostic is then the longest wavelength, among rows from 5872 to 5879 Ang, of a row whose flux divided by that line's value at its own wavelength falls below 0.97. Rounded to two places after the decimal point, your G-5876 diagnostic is 5874.15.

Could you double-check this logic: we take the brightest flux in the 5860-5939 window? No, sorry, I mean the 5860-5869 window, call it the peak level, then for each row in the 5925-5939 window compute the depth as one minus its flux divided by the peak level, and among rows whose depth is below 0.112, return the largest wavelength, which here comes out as 5938.07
